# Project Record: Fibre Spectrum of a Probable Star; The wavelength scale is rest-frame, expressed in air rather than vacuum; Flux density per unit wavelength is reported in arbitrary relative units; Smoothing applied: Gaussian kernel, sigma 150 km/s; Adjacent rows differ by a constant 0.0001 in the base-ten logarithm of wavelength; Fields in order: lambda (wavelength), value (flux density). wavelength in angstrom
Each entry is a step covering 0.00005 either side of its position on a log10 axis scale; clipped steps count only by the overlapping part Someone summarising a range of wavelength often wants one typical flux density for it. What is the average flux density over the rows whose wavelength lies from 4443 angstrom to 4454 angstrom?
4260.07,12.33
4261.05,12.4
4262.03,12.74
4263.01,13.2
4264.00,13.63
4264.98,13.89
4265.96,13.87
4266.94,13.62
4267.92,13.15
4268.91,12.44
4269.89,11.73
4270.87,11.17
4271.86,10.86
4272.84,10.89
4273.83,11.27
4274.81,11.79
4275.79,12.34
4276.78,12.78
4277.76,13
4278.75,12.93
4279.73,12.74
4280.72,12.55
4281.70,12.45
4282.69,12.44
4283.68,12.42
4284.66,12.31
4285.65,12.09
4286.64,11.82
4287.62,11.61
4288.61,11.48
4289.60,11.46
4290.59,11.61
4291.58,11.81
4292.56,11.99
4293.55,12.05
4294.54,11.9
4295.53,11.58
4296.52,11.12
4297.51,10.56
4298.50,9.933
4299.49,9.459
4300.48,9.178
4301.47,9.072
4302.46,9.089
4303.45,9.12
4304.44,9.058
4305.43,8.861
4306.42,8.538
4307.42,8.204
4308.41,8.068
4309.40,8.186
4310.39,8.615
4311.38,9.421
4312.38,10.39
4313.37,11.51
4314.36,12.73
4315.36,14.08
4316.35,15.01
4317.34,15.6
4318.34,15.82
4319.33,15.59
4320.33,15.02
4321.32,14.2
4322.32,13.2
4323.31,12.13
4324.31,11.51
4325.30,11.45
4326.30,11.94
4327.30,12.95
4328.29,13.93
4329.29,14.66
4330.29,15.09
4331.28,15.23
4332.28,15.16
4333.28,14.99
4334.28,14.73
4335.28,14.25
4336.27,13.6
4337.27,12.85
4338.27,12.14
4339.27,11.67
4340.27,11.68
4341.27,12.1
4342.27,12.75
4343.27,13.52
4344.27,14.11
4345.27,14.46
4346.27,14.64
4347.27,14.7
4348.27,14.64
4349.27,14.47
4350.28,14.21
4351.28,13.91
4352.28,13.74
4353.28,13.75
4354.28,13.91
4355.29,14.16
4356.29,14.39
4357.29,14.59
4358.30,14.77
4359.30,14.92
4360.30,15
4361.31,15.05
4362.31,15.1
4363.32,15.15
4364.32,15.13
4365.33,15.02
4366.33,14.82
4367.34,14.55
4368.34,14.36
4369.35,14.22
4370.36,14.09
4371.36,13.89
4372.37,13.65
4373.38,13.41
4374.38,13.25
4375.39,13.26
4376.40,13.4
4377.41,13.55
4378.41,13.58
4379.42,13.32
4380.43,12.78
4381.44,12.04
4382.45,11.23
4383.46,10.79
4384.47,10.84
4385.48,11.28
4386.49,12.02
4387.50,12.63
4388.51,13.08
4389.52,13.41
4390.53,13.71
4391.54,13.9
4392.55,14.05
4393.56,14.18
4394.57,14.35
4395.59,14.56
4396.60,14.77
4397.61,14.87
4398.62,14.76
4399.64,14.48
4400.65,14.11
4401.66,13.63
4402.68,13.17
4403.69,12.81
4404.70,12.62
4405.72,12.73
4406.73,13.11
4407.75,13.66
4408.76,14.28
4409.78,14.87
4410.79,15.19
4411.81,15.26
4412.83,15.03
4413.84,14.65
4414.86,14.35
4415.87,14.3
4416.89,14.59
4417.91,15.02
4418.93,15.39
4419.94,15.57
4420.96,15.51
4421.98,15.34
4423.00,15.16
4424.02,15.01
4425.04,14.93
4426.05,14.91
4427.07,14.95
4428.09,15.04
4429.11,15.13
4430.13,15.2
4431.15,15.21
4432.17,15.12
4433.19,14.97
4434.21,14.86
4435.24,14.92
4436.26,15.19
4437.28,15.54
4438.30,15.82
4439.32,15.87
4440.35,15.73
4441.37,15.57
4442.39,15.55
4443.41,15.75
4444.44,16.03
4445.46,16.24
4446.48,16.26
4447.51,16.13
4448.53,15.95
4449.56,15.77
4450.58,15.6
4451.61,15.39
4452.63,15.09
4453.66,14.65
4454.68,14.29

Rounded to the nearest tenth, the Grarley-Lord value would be 15.7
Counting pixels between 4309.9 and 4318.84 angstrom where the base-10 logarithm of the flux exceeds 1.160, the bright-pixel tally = 3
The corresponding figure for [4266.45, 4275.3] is 0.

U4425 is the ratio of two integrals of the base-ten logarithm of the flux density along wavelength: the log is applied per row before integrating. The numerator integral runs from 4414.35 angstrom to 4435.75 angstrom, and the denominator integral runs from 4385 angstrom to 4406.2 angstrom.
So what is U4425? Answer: 1.05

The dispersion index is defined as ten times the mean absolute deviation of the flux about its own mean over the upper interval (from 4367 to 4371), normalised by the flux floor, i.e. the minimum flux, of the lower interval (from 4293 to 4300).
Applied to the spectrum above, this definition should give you 0.16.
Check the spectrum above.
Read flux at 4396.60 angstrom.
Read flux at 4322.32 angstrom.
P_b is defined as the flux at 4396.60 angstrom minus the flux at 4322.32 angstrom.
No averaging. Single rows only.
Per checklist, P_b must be 1.6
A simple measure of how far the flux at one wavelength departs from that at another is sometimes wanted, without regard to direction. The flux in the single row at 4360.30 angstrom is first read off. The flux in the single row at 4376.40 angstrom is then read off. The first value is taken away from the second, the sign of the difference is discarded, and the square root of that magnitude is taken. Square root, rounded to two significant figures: 1.3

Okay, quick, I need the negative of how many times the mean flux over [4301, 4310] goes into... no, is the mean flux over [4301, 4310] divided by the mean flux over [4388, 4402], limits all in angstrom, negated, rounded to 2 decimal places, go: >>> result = -0.61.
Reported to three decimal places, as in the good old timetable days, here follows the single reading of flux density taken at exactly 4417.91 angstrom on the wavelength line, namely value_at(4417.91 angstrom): 15.020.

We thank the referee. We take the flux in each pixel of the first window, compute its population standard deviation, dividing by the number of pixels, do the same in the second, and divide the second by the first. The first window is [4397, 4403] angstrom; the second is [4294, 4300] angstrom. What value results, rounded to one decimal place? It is 1.4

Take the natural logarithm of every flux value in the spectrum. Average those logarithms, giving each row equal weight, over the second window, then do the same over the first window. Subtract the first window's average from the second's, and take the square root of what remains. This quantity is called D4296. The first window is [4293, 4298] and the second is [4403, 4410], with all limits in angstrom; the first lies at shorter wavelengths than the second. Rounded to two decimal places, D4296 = 0.40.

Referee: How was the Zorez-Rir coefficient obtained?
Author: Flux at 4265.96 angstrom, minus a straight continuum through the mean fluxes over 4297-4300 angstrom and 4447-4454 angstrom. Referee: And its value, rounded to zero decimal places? 5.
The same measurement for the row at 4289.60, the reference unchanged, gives 2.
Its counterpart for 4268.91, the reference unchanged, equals 4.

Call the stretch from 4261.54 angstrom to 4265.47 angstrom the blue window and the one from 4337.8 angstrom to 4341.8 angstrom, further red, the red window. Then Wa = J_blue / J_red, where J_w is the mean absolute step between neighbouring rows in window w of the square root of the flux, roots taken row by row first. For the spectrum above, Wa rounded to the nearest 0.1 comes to 1.2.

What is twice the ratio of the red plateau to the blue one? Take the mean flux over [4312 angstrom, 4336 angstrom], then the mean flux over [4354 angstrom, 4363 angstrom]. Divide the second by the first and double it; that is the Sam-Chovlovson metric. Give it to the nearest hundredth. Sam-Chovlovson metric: 2.12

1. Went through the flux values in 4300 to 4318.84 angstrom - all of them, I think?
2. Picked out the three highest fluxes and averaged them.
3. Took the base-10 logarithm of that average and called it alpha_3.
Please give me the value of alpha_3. 1.19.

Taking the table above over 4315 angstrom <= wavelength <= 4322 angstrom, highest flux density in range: 15.82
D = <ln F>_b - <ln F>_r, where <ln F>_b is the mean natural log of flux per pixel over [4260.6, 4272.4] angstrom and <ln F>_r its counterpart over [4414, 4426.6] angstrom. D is -0.17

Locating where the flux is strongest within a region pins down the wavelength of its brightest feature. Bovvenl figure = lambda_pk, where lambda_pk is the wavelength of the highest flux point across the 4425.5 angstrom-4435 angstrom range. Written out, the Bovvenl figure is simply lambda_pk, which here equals 4431.15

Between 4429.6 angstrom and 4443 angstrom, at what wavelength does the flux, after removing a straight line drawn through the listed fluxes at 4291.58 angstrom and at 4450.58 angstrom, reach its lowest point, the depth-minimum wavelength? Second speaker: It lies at 4434.21 angstrom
